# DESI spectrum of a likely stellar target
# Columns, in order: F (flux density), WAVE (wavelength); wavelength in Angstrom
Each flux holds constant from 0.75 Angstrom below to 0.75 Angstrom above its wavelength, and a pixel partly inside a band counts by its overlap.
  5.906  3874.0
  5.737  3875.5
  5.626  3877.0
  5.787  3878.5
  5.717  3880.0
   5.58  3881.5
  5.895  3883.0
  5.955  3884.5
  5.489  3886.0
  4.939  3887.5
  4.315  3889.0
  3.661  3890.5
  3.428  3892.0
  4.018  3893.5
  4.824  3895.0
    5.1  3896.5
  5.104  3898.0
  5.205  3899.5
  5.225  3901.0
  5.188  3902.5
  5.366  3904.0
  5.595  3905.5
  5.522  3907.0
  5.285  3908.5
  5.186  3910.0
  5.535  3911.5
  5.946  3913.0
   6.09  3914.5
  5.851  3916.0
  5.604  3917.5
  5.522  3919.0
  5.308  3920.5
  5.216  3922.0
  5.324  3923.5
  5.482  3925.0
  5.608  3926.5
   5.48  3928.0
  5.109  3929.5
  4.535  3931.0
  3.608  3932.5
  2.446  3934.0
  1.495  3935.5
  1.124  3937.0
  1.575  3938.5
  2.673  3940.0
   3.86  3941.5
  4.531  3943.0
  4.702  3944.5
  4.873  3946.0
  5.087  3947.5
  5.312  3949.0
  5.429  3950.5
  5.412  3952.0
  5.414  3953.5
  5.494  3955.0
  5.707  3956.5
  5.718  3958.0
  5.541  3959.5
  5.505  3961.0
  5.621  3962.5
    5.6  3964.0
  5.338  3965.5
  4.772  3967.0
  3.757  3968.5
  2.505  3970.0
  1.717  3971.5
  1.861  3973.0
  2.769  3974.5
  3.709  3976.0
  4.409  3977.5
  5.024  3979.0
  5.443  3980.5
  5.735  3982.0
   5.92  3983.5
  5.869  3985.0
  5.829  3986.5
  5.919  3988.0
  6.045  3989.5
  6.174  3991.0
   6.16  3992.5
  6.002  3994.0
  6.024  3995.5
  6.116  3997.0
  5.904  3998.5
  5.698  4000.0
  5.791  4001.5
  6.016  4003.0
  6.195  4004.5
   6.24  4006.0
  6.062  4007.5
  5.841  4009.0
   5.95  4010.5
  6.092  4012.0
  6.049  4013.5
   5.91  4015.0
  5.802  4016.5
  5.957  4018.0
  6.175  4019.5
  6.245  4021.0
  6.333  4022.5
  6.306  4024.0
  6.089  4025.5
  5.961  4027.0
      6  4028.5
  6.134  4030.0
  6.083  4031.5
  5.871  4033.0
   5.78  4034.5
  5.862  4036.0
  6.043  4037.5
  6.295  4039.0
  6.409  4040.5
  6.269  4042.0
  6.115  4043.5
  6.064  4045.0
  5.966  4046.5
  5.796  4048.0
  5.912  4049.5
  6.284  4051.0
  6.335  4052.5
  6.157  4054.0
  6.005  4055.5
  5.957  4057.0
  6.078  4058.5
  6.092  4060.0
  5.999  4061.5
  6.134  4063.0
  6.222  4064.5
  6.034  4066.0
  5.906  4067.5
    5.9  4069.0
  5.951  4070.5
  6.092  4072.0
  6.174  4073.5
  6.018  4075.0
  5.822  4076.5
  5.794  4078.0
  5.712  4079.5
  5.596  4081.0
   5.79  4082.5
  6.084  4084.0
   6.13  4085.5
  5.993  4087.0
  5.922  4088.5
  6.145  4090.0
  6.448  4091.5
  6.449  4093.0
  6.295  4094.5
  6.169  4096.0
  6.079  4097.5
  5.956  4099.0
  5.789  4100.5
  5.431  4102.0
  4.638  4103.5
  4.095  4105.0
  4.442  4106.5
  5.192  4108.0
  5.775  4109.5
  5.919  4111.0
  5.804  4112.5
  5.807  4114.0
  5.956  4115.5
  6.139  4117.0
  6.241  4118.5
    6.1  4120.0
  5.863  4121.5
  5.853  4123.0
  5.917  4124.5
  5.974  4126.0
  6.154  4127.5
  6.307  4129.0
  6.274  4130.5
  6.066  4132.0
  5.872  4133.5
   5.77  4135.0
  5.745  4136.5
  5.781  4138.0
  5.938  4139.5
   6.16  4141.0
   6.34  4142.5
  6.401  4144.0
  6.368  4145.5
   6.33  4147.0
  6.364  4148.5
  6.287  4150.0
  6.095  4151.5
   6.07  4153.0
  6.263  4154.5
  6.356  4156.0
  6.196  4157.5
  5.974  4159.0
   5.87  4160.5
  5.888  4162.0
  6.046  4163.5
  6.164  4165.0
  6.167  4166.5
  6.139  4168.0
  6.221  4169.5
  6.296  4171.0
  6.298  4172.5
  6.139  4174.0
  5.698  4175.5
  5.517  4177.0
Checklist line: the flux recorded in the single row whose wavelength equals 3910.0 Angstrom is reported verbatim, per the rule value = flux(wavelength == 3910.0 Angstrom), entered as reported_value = 5.186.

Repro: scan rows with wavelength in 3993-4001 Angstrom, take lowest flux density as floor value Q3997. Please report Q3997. 5.698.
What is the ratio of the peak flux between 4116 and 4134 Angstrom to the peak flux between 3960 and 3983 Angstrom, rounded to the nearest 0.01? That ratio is 1.10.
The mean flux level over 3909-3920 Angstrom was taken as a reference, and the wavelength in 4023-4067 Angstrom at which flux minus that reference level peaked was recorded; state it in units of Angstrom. 4040.5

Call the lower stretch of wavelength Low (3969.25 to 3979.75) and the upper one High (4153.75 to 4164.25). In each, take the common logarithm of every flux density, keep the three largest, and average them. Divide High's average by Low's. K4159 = 1.25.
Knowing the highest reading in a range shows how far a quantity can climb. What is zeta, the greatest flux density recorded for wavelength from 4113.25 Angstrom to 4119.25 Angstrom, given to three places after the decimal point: 6.241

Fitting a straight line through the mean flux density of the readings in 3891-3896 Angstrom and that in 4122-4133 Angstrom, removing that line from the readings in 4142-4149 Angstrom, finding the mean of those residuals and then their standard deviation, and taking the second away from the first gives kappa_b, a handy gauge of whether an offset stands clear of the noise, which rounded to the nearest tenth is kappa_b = 0.1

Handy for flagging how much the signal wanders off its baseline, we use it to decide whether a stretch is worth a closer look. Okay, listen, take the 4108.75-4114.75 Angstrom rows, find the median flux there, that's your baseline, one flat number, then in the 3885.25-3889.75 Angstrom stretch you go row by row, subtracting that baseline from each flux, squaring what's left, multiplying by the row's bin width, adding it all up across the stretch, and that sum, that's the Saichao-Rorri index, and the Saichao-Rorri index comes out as 4.6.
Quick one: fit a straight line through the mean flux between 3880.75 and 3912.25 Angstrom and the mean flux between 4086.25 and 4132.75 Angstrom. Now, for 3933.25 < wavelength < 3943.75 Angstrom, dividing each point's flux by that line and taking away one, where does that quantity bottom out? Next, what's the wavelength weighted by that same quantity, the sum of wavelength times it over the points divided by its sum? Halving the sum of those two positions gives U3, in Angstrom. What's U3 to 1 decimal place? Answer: 3937.3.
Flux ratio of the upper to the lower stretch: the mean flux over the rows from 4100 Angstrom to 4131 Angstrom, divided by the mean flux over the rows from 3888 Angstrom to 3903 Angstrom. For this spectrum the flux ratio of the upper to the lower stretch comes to 1.24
